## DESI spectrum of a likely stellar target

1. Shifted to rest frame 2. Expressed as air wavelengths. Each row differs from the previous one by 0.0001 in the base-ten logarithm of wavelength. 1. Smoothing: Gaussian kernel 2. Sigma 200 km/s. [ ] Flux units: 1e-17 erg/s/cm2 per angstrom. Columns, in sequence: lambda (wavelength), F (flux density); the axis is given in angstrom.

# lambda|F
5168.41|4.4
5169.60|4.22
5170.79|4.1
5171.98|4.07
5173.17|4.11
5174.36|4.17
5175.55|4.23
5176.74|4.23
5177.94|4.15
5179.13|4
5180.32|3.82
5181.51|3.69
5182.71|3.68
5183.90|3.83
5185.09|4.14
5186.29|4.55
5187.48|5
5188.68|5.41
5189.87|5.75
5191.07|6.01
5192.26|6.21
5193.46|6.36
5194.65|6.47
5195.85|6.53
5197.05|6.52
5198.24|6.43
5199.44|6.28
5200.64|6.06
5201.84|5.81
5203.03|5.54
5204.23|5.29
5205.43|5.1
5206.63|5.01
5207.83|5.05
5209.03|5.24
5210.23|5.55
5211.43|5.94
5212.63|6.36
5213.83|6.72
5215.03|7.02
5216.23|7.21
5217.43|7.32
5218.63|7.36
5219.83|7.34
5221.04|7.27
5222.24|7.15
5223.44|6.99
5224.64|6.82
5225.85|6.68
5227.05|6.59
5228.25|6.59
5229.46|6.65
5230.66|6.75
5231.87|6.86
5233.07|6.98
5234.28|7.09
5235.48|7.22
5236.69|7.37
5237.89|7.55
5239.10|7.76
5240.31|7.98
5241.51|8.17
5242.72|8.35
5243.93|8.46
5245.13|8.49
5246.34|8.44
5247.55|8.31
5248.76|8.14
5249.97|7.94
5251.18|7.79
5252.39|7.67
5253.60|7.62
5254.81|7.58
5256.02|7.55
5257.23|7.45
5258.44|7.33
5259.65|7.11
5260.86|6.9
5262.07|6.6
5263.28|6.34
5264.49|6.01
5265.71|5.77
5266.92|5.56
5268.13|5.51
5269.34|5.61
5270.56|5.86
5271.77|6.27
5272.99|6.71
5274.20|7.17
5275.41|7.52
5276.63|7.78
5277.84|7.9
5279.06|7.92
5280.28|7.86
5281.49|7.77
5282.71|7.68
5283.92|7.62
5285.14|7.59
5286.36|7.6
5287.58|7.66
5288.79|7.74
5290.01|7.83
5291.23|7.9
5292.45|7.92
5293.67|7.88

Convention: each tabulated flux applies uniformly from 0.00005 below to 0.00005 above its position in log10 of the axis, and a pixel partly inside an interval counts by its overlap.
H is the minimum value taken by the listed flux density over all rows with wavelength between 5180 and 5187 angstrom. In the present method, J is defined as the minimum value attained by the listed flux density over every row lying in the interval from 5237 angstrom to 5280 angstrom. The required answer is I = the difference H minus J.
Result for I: -1.8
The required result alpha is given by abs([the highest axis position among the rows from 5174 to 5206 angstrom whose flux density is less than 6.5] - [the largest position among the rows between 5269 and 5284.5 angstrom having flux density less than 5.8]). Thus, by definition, 63.9 angstrom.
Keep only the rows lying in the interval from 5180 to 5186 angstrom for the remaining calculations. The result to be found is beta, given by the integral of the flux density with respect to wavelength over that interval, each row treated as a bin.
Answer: 23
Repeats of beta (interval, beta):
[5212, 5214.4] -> 16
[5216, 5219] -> 22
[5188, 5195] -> 42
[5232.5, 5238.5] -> 43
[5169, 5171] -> 8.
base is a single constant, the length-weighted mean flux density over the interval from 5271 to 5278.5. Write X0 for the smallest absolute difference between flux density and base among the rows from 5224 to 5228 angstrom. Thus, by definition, 0.38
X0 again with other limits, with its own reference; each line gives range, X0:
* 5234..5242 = 0.02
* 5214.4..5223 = 0.01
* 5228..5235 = 0.11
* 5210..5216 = 0.18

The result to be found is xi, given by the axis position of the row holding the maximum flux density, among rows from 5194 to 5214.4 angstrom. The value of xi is 5213.83 angstrom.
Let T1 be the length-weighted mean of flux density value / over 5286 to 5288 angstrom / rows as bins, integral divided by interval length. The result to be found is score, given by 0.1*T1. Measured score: 0.76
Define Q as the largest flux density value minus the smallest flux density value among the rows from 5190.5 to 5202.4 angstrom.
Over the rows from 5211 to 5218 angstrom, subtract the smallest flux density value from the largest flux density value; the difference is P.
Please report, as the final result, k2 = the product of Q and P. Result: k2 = 1.0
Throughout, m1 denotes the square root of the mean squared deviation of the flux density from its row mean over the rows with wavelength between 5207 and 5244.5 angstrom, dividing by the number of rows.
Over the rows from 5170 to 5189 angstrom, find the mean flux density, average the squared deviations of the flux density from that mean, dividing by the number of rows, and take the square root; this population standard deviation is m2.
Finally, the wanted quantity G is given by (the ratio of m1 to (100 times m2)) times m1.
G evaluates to 0.014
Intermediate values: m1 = 0.79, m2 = 0.44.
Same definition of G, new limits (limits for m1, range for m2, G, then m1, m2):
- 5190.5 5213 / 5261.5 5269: 0.007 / 0.53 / 0.40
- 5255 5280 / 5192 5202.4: 0.029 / 0.81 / 0.23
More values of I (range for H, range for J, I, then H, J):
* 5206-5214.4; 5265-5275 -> -0.5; 5.01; 5.51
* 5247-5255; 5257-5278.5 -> 2.1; 7.58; 5.51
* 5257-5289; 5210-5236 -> 0.0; 5.51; 5.55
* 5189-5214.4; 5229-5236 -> -1.6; 5.01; 6.65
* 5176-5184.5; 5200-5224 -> -1.3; 3.68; 5.01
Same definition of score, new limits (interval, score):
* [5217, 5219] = 0.73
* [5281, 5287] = 0.76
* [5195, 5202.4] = 0.63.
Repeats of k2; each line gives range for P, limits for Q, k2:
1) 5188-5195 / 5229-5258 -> 2.0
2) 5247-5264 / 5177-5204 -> 5.6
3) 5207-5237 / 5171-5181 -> 1.0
